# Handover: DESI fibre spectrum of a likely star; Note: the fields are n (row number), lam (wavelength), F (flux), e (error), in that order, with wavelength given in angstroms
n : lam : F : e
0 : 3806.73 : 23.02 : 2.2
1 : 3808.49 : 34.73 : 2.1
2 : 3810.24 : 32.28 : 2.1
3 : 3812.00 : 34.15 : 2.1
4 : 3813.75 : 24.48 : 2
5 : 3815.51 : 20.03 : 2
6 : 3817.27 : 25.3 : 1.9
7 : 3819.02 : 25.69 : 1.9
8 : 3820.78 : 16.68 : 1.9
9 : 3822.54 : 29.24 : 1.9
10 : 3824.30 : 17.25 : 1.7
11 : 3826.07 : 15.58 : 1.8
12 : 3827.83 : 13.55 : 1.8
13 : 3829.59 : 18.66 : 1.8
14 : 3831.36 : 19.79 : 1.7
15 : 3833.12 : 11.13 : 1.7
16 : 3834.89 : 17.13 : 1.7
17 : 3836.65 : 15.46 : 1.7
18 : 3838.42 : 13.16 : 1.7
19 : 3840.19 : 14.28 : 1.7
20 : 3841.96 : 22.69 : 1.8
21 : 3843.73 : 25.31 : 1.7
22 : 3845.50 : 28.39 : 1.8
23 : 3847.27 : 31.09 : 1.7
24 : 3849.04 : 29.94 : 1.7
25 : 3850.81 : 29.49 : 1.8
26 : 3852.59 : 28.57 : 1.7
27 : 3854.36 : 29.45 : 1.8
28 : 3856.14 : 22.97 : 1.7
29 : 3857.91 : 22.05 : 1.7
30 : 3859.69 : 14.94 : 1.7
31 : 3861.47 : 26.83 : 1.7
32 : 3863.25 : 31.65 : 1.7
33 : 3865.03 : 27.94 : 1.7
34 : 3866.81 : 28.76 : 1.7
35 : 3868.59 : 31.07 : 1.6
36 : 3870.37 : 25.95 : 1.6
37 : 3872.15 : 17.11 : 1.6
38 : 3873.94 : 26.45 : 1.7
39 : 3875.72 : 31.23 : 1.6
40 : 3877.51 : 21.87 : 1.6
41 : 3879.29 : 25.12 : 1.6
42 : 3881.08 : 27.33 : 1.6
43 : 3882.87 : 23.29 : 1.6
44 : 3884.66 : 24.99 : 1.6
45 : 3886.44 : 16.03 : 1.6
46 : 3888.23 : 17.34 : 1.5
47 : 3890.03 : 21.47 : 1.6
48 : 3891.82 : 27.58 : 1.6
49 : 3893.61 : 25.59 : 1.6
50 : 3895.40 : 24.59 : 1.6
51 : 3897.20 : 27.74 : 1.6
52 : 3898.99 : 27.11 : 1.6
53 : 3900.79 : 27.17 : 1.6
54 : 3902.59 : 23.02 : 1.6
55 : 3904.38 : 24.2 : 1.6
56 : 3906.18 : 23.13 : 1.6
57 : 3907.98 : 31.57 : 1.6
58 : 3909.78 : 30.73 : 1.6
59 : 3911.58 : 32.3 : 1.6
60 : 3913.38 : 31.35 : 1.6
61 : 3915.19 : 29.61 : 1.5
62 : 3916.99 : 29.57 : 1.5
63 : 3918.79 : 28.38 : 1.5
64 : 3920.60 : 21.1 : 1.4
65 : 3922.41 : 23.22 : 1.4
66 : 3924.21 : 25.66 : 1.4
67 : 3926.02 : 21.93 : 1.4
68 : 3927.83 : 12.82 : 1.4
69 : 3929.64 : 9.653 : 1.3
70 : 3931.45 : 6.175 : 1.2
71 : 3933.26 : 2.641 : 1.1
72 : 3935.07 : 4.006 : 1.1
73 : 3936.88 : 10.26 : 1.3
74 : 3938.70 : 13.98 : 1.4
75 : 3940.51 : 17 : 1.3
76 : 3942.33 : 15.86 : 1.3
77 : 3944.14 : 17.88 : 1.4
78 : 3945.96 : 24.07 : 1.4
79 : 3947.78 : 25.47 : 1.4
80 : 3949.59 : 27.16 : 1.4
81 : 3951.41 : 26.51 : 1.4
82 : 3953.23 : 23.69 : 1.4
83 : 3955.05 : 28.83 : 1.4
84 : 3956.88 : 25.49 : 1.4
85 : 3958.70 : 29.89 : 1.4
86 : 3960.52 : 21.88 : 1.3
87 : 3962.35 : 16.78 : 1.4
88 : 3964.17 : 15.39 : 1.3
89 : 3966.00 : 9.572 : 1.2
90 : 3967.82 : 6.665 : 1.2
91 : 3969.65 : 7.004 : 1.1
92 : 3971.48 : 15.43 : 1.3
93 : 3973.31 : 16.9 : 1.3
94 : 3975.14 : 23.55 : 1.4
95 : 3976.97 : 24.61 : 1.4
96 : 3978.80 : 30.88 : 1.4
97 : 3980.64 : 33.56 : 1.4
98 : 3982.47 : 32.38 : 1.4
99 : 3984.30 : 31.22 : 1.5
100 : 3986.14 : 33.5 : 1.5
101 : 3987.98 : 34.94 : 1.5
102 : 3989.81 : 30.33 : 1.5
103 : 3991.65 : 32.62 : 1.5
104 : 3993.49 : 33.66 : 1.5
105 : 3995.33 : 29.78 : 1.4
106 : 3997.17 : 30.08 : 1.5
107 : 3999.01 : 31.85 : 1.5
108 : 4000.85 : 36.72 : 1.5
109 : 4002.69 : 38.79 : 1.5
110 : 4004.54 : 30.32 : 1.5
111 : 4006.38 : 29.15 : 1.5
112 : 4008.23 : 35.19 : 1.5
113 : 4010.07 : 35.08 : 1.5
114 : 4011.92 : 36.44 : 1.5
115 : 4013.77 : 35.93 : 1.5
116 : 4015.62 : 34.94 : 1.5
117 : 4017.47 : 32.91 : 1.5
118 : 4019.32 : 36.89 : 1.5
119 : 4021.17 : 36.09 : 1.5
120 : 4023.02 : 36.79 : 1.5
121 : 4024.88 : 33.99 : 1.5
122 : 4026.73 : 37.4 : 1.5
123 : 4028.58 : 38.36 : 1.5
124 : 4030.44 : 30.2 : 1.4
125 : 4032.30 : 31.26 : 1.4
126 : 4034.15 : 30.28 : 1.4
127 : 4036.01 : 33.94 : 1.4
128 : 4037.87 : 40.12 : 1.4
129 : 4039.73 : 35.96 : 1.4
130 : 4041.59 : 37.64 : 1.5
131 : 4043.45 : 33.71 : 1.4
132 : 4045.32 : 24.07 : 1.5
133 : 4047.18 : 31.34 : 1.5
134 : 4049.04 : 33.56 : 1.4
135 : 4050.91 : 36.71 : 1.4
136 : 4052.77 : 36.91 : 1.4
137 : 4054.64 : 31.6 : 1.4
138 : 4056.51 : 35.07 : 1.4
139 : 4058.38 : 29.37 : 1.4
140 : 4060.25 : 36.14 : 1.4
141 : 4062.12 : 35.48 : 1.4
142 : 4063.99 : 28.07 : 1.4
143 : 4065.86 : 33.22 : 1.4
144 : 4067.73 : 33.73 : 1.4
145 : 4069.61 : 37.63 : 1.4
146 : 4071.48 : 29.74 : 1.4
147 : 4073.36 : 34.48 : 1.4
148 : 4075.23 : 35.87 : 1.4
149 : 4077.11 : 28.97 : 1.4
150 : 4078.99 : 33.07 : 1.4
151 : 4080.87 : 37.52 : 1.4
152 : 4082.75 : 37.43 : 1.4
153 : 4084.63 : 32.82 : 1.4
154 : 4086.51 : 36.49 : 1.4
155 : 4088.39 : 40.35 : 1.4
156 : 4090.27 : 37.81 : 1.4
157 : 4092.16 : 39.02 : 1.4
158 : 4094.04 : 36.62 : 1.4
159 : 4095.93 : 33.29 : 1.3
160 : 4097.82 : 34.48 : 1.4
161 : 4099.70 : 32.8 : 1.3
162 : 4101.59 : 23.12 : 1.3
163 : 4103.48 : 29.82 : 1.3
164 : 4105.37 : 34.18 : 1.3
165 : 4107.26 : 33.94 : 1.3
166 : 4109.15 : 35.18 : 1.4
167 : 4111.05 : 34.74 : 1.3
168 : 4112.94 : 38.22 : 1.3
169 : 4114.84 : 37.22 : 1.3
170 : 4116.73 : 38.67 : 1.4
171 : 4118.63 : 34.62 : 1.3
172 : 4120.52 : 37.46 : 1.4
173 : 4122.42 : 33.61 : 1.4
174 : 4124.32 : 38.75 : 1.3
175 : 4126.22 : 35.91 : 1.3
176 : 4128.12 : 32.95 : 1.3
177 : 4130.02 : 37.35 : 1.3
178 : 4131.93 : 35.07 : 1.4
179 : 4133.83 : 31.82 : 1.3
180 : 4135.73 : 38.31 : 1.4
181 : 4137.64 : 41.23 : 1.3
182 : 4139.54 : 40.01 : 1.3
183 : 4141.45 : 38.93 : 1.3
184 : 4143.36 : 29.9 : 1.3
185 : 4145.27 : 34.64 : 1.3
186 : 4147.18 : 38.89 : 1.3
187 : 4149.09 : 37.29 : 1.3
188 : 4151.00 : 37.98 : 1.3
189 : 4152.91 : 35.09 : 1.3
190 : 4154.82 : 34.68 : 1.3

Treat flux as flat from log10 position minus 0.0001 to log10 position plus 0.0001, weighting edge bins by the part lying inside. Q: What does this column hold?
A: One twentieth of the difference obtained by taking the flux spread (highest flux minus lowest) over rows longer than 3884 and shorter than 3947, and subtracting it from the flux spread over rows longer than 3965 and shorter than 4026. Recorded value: 0.1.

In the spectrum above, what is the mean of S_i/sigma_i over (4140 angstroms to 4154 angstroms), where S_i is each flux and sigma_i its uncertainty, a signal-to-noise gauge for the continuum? 28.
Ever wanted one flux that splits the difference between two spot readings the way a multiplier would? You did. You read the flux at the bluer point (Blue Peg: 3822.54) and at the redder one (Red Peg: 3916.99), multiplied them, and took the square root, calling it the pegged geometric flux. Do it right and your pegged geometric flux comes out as 29.4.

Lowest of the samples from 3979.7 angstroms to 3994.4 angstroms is 30.33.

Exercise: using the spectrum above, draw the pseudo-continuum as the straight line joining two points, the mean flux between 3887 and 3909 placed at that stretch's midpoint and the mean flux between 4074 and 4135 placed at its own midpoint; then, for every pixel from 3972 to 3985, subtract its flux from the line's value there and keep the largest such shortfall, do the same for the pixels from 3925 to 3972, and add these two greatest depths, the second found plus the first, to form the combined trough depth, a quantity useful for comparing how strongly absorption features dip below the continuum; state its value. 36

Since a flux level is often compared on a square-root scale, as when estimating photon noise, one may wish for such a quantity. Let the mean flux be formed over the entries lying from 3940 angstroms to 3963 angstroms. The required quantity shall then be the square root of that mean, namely 4.8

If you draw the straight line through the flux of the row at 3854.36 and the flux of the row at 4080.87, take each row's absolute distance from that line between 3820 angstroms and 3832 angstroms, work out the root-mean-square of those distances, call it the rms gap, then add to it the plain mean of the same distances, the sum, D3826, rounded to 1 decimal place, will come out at 20.9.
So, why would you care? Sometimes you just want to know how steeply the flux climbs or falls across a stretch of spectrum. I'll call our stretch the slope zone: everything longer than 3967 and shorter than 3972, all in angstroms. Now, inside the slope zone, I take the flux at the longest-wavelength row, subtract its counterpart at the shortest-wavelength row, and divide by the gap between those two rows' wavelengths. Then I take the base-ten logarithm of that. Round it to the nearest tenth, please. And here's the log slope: 0.4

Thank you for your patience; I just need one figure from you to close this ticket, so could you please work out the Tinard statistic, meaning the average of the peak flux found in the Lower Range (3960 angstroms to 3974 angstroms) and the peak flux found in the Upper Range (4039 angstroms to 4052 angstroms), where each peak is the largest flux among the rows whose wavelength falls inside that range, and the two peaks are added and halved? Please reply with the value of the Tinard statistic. 29.8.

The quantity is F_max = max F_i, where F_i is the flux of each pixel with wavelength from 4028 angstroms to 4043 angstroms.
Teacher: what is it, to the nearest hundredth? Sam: 40.12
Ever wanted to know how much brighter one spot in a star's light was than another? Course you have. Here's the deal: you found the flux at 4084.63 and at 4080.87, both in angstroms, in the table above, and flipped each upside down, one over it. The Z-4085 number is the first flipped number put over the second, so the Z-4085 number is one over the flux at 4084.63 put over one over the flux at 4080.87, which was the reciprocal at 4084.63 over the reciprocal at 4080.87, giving 1.14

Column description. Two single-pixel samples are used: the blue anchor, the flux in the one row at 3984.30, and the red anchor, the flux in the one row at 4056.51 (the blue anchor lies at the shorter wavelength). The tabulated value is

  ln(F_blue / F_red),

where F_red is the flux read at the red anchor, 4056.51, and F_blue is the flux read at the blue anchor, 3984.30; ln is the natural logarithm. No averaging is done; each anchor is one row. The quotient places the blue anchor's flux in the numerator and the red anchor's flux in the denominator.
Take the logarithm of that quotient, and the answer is -0.12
